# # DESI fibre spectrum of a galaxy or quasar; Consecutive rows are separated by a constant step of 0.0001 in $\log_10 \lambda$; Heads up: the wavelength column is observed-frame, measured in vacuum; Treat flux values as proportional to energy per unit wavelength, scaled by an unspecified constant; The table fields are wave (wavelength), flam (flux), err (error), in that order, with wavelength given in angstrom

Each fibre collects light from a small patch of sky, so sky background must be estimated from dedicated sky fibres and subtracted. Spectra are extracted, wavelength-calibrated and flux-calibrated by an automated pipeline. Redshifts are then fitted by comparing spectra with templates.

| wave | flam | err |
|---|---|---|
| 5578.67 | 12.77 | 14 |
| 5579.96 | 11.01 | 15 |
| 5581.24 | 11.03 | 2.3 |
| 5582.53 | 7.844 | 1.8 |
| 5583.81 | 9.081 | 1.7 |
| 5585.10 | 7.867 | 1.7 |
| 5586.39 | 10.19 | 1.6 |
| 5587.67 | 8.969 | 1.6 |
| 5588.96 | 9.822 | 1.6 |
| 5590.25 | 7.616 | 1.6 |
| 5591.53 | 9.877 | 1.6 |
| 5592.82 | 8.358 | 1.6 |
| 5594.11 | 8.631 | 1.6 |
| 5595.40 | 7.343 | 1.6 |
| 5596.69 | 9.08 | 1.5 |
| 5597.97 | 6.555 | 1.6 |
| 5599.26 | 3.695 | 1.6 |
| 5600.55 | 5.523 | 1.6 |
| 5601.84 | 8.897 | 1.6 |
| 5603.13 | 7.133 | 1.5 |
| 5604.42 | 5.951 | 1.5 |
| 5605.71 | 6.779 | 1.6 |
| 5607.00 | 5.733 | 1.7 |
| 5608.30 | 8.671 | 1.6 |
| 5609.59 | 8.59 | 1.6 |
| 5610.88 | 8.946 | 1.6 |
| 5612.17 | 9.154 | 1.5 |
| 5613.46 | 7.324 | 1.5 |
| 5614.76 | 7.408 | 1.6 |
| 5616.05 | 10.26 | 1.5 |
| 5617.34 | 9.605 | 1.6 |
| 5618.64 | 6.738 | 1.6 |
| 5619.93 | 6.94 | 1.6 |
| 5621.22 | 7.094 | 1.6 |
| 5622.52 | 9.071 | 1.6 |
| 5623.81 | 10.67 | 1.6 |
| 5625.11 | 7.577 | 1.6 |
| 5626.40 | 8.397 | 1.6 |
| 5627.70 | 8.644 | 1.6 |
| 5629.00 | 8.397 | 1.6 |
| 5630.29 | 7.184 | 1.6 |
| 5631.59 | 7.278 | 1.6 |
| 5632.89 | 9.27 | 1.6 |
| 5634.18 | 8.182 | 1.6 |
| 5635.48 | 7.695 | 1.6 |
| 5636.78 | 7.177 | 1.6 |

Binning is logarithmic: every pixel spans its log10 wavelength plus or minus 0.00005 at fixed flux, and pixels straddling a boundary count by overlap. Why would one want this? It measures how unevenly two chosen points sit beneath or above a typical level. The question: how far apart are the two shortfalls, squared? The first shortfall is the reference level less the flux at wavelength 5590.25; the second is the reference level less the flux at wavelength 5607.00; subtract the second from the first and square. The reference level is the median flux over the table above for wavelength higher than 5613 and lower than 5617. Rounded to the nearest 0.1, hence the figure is 3.5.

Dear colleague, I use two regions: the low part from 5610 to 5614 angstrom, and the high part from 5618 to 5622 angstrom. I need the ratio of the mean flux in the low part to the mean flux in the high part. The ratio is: 1.22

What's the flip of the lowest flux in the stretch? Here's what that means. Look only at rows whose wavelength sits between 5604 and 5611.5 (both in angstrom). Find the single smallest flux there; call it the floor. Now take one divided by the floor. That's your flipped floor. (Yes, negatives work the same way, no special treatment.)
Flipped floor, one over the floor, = 0.174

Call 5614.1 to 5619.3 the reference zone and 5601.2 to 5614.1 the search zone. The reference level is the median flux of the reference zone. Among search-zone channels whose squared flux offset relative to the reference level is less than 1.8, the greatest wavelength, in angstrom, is 5613.46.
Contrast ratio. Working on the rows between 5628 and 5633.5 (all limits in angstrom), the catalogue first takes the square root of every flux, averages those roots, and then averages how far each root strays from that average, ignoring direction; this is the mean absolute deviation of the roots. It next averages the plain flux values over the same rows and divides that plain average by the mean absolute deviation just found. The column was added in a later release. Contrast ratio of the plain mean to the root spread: 57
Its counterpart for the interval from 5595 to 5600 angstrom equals 21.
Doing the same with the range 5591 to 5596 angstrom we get 71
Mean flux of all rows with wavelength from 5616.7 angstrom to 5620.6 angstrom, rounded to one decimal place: 7.8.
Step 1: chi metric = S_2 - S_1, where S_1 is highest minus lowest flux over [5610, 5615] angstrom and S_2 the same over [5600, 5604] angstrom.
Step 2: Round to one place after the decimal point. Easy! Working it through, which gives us 1.5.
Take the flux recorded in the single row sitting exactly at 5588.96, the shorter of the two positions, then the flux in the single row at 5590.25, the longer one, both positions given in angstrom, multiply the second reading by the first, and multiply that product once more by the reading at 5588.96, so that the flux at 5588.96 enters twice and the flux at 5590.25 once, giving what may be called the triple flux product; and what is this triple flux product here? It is 735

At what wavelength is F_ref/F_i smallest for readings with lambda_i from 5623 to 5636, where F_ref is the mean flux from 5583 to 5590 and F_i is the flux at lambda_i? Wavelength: 5623.81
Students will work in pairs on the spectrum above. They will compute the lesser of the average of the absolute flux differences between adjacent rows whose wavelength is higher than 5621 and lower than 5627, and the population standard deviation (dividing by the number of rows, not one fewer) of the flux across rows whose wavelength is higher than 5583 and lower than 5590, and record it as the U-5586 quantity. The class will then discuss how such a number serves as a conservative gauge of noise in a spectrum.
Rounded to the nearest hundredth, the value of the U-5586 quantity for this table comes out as 0.80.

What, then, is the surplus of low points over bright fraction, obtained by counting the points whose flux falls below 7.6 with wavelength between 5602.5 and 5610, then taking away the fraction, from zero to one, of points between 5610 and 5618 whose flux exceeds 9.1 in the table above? 3.5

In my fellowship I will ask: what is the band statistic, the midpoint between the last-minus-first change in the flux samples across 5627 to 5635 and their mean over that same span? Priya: 3.8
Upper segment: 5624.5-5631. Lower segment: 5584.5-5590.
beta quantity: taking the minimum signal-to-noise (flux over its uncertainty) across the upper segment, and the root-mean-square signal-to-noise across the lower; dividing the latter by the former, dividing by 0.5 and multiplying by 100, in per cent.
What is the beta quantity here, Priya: 255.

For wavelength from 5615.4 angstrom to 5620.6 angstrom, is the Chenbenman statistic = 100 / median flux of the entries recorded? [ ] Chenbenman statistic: 12.1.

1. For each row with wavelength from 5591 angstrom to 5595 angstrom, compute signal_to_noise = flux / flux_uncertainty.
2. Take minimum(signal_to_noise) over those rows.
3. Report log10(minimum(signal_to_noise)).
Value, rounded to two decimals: 0.72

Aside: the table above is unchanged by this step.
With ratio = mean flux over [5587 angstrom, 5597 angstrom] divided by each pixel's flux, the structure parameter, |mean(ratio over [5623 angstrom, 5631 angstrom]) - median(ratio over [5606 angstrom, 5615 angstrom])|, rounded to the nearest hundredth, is 0.03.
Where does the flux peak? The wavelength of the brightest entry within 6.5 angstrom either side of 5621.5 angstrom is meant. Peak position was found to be 5623.81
